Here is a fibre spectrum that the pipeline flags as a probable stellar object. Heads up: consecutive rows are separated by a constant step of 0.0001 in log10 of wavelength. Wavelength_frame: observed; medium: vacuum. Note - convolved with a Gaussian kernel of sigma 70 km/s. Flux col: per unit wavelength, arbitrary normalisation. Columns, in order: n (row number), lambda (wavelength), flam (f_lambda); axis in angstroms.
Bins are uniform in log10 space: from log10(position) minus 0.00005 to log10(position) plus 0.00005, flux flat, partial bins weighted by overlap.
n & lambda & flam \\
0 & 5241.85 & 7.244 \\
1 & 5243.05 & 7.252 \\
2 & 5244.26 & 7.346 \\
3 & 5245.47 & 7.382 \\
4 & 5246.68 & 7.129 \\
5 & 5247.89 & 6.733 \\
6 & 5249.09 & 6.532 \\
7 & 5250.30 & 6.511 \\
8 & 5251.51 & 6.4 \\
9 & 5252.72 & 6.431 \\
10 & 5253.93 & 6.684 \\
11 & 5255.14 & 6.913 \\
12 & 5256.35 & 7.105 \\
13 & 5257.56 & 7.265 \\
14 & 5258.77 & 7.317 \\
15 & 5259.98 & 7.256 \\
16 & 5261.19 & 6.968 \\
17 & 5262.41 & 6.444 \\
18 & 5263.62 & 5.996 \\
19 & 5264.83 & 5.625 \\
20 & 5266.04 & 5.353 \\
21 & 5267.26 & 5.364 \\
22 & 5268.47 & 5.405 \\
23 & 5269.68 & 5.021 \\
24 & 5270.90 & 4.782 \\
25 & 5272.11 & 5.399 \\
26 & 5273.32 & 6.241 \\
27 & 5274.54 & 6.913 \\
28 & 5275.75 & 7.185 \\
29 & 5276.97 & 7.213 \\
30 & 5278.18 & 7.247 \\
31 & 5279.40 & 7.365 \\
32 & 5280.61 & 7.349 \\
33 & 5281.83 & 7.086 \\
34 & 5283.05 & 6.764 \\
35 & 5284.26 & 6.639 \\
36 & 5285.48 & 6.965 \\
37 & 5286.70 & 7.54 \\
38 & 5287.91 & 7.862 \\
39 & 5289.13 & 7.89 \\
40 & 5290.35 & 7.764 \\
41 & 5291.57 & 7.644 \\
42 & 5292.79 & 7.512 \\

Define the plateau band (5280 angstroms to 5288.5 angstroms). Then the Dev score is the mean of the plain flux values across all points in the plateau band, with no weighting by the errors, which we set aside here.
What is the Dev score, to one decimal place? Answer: 7.2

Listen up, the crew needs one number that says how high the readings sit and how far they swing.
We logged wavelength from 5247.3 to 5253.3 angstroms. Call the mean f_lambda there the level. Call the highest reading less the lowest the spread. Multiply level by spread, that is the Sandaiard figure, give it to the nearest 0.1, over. 2.2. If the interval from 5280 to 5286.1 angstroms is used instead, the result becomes 4.9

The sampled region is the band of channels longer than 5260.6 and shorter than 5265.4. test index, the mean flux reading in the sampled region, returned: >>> 6.3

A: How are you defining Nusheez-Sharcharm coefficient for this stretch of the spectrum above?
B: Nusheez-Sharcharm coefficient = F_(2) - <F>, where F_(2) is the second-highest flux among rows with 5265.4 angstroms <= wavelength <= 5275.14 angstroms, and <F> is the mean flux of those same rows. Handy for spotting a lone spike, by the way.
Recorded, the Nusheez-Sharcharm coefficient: 0.68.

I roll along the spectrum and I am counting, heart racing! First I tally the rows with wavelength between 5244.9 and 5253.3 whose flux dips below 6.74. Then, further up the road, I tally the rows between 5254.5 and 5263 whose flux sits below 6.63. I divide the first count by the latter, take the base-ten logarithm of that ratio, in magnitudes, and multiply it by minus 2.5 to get -1.7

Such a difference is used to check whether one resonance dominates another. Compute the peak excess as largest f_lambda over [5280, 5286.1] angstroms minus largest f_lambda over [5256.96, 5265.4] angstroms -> 0.0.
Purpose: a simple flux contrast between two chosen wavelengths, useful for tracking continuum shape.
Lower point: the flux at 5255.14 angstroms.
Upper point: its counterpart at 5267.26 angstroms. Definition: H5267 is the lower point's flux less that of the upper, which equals 1.5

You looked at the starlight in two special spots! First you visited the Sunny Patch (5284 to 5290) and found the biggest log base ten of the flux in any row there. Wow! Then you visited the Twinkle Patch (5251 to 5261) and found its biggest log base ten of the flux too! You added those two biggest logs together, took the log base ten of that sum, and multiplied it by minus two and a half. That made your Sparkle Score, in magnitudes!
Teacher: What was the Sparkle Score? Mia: -0.6147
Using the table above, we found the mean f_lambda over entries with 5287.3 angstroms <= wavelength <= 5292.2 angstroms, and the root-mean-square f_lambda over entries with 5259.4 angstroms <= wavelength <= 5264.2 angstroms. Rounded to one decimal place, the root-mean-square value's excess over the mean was -1.1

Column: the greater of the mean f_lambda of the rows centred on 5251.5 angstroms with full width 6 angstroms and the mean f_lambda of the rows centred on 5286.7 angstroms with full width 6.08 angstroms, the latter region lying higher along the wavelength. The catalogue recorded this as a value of 7.4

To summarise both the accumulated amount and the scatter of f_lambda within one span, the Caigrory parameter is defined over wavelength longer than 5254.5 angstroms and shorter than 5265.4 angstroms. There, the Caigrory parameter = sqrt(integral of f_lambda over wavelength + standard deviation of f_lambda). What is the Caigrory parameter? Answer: 8.62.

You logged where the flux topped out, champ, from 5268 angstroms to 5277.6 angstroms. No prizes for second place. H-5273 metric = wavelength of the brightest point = 5276.97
